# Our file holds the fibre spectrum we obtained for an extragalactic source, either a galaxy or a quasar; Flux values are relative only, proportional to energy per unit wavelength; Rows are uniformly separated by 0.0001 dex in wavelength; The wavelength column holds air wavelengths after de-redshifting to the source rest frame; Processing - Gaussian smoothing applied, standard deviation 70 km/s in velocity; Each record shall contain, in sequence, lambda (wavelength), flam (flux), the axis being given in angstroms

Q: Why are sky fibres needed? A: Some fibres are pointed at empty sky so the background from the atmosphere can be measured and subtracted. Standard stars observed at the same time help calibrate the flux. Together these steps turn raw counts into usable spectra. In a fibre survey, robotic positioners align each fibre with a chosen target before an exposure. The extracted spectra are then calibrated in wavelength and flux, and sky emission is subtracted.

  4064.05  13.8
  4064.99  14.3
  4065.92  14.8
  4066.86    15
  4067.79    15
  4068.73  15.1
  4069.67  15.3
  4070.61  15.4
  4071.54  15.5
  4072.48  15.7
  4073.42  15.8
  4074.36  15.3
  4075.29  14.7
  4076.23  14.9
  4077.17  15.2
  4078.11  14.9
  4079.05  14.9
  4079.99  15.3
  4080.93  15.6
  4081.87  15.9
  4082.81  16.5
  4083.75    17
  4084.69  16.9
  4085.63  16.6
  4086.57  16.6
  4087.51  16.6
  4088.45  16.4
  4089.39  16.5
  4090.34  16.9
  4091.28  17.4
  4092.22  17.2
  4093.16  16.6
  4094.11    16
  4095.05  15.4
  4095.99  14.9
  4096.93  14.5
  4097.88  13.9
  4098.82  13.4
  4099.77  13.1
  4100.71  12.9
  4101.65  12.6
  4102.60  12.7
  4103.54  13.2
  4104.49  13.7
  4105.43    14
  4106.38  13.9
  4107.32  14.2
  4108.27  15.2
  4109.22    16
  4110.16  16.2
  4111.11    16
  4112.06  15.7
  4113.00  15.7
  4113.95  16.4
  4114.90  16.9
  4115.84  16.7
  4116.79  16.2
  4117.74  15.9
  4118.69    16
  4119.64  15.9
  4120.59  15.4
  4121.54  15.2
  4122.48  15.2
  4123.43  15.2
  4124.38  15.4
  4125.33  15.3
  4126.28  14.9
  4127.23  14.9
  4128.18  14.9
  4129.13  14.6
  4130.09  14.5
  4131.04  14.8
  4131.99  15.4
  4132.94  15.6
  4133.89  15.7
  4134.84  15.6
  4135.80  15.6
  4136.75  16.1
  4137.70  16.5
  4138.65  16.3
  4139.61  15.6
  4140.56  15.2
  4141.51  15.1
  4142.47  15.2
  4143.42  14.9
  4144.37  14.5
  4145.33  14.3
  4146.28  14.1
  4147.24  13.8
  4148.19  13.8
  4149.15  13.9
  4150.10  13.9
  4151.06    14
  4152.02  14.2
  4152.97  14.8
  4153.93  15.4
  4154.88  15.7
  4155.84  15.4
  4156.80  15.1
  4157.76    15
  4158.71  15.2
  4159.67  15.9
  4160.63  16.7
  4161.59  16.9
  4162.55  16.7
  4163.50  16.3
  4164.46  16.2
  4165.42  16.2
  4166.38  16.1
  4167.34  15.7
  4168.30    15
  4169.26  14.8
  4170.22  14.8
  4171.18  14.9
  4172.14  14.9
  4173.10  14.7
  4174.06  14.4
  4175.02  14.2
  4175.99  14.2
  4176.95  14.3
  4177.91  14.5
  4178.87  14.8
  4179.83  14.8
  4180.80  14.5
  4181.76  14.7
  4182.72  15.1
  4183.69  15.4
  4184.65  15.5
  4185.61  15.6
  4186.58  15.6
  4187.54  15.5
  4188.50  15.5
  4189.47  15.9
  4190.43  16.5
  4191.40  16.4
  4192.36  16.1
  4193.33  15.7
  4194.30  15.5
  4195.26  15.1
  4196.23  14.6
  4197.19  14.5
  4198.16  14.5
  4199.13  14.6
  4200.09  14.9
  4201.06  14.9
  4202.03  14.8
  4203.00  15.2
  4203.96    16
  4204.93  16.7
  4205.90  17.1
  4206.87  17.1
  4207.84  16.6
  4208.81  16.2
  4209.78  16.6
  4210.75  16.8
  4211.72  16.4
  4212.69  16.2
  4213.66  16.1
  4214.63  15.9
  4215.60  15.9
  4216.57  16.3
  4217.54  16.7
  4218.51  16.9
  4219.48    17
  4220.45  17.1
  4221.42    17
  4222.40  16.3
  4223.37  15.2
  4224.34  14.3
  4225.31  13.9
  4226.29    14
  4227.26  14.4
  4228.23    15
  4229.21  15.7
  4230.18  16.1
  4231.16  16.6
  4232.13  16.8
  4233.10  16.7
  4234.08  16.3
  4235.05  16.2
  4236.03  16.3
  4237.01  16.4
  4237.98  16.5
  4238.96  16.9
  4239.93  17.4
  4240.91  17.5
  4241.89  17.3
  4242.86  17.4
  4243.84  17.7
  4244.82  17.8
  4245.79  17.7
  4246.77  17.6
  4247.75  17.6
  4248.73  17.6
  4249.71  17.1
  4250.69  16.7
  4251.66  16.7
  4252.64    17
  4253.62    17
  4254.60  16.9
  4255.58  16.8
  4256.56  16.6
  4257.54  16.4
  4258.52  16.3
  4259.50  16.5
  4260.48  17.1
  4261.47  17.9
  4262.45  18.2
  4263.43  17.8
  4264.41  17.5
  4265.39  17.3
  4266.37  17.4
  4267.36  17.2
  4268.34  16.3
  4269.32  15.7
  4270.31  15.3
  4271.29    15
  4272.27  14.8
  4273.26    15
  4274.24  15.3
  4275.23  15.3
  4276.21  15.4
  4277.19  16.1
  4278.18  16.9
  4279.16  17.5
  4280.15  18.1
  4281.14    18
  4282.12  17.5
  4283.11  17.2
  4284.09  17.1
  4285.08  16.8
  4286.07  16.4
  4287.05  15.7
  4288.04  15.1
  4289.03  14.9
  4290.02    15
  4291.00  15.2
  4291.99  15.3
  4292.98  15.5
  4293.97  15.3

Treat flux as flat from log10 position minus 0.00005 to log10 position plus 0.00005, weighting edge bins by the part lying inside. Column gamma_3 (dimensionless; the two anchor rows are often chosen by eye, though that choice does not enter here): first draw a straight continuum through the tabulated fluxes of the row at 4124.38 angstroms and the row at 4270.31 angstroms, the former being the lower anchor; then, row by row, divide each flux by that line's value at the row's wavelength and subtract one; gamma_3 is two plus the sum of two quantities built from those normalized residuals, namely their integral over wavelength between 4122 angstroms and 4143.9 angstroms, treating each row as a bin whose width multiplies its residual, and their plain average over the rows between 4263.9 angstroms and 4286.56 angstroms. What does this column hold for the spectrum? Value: 2.0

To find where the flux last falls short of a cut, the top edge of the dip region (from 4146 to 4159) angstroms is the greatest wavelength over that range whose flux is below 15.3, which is 4158.71 angstroms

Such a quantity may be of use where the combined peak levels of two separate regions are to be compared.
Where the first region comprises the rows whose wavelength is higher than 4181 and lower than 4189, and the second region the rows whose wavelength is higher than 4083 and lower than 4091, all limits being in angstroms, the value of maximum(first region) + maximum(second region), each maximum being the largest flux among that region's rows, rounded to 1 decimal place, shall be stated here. 32.6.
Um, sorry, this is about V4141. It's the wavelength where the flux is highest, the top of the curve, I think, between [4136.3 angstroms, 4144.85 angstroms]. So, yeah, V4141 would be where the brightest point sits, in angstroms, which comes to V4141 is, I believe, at 4137.70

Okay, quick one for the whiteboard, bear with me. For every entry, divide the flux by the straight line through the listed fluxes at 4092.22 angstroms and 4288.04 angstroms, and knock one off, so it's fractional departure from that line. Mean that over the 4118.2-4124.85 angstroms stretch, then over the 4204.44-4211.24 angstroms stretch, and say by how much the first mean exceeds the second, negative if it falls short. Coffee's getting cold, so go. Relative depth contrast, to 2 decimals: -0.13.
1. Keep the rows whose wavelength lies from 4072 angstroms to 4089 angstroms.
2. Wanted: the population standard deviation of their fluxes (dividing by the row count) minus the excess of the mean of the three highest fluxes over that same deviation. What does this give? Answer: -15.3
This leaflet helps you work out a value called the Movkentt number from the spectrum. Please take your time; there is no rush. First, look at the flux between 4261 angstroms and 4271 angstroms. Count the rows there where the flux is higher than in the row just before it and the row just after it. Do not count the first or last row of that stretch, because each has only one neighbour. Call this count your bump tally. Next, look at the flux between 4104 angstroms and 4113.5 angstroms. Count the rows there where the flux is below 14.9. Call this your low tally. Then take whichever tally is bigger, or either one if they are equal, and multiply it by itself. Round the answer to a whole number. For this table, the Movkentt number 16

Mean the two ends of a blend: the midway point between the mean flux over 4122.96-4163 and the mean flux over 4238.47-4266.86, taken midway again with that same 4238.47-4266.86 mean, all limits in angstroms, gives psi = 16.7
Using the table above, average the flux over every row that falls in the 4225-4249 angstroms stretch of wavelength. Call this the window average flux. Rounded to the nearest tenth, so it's 16.5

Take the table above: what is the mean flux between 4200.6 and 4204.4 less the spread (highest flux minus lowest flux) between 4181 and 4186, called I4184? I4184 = 14.3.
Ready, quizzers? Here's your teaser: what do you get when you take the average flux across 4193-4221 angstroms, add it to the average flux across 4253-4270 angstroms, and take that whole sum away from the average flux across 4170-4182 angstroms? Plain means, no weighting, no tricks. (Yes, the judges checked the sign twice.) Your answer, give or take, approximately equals -18.3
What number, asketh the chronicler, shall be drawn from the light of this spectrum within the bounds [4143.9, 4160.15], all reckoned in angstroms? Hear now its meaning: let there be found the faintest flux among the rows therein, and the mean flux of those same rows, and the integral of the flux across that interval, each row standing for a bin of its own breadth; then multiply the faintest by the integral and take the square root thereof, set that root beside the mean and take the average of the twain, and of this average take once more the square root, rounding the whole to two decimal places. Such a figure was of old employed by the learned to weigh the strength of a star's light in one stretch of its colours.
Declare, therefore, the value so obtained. 6.00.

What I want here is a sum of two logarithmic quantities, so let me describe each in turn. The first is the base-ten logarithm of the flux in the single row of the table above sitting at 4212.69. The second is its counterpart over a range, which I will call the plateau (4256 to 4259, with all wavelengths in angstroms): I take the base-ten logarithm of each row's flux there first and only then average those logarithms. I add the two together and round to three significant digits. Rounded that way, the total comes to 2.43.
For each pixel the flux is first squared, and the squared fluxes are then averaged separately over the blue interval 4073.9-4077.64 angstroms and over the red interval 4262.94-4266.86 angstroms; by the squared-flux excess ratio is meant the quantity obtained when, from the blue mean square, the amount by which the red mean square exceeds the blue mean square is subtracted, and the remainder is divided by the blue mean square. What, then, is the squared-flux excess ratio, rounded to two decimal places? 0.64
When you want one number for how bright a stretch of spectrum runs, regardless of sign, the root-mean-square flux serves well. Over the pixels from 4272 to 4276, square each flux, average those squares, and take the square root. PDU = 15.1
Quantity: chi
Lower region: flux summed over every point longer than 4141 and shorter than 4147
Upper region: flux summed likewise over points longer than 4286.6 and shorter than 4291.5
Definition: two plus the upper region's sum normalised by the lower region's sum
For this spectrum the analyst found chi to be 2.9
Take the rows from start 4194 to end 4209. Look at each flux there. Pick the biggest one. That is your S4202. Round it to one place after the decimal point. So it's 17.1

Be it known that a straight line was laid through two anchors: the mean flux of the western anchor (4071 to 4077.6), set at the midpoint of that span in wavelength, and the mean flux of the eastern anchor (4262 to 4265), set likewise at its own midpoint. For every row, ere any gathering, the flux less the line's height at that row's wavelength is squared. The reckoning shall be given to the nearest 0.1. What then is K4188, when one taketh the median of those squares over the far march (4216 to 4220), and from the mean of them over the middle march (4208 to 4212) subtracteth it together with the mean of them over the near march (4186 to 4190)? -1.2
